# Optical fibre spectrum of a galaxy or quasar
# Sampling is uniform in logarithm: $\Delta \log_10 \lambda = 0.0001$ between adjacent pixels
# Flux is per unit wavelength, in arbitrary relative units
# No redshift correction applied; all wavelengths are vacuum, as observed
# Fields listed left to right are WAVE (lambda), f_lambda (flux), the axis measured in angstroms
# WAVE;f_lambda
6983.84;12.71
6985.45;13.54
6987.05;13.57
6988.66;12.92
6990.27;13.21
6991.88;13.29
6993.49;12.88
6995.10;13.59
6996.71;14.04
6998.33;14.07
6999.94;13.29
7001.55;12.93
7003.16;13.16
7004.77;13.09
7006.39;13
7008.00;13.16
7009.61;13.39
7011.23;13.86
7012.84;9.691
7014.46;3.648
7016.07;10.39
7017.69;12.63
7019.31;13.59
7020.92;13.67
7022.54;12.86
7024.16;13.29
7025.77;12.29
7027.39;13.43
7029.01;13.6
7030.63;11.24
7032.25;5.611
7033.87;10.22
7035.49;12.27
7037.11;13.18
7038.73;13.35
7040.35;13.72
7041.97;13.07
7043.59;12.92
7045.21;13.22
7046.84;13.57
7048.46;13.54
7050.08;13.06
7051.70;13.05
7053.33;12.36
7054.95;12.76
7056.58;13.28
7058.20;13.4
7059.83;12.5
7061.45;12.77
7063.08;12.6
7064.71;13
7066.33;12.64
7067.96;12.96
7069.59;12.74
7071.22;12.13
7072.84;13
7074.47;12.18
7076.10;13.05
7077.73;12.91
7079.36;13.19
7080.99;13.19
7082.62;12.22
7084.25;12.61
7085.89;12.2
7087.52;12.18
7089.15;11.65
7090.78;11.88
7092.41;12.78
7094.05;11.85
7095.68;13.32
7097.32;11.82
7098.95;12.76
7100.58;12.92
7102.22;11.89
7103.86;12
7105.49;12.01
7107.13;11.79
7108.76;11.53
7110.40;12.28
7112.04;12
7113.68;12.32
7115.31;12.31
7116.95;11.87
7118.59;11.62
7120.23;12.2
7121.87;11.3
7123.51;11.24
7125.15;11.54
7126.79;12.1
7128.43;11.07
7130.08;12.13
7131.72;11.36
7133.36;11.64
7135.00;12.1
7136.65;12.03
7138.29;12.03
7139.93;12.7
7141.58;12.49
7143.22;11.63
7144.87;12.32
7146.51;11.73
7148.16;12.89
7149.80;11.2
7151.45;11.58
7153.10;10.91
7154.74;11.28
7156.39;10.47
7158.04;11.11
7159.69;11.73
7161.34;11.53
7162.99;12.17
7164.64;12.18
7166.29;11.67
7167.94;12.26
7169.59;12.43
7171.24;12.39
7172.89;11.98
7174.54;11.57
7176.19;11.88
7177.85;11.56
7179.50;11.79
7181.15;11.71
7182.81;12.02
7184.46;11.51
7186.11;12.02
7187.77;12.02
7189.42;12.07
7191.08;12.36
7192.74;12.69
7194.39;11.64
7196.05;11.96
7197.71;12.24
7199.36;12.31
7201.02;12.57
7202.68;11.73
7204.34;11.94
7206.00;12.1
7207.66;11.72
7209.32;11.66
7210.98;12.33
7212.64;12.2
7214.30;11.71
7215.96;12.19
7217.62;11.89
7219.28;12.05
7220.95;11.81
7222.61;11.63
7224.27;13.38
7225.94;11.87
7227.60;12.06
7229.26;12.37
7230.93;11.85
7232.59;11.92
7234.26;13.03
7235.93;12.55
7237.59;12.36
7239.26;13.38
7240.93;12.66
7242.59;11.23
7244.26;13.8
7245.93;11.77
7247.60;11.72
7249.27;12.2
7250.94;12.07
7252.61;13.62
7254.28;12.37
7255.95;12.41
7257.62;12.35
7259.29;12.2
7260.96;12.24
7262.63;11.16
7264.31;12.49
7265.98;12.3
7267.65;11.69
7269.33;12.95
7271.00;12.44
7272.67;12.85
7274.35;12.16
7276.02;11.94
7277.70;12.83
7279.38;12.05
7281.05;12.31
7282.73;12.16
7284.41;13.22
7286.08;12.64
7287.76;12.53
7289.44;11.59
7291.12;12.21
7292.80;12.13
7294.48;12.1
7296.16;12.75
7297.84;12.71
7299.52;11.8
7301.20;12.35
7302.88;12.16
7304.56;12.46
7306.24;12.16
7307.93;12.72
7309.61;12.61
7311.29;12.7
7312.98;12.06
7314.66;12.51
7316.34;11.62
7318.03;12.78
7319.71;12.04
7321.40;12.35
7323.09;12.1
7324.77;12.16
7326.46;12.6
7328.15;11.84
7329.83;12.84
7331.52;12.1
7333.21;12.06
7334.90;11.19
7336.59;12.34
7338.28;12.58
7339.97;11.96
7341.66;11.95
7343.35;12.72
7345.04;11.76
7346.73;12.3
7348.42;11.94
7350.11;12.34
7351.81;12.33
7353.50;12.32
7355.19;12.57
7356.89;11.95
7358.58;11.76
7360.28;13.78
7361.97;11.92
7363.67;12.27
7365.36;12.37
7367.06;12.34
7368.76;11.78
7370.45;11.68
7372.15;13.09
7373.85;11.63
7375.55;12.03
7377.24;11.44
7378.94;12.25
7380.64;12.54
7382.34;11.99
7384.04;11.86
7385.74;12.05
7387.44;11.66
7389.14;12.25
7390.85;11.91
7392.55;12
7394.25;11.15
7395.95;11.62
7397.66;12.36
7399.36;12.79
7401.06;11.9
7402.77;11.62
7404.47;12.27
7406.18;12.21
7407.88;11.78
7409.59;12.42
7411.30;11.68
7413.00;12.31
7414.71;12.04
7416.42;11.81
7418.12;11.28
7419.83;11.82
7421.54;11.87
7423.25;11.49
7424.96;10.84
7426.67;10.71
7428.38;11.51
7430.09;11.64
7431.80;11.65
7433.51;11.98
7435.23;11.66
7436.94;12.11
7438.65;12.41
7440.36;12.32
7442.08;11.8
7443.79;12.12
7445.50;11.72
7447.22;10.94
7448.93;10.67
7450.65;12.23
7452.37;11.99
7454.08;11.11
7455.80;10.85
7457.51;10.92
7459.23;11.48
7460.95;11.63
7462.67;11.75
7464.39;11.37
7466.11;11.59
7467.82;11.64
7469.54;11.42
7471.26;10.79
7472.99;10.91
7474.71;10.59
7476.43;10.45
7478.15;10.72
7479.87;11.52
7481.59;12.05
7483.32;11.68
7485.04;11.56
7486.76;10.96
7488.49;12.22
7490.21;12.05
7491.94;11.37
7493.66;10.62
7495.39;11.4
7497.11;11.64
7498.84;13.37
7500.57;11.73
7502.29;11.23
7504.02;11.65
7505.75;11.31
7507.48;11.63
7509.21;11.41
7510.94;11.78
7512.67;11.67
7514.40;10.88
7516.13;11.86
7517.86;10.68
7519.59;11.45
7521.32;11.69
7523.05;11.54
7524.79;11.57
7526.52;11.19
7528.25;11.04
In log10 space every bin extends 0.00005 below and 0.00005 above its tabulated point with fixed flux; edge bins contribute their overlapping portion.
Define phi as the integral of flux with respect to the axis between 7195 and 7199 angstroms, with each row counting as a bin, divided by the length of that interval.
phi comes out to 12.1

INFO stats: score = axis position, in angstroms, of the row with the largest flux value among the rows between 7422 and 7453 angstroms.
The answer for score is 7438.65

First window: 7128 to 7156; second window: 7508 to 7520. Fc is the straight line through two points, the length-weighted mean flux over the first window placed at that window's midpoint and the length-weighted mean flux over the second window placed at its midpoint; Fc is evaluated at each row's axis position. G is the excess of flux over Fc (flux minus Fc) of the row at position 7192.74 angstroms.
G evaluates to 0.93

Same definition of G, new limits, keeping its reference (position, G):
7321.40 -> 0.74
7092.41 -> 0.91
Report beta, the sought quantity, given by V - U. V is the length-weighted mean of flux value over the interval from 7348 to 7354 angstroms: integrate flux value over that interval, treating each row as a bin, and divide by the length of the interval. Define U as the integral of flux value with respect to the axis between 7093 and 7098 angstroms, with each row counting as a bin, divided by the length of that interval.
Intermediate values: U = 12.3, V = 12.2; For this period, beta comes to -0.1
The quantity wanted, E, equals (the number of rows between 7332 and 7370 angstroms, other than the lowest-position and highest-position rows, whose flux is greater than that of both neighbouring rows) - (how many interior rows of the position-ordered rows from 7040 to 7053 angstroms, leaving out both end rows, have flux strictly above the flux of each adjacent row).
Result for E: 6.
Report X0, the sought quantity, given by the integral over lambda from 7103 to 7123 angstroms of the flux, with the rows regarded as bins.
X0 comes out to 239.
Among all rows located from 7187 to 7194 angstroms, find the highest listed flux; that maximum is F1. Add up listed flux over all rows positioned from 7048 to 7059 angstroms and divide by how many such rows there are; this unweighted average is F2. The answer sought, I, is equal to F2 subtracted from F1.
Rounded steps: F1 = 12.69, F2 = 13.1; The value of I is -0.4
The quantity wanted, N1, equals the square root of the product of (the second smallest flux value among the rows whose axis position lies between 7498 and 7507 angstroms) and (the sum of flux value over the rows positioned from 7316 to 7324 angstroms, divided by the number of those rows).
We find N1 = 11.7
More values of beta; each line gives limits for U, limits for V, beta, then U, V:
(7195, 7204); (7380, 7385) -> 0.0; 12.1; 12.1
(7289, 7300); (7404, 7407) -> 0.0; 12.2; 12.2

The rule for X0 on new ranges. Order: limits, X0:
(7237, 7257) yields 249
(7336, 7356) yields 245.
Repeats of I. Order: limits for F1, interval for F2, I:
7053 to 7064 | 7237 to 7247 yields 0.9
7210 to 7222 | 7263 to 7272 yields 0.0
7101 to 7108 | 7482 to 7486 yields 0.4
